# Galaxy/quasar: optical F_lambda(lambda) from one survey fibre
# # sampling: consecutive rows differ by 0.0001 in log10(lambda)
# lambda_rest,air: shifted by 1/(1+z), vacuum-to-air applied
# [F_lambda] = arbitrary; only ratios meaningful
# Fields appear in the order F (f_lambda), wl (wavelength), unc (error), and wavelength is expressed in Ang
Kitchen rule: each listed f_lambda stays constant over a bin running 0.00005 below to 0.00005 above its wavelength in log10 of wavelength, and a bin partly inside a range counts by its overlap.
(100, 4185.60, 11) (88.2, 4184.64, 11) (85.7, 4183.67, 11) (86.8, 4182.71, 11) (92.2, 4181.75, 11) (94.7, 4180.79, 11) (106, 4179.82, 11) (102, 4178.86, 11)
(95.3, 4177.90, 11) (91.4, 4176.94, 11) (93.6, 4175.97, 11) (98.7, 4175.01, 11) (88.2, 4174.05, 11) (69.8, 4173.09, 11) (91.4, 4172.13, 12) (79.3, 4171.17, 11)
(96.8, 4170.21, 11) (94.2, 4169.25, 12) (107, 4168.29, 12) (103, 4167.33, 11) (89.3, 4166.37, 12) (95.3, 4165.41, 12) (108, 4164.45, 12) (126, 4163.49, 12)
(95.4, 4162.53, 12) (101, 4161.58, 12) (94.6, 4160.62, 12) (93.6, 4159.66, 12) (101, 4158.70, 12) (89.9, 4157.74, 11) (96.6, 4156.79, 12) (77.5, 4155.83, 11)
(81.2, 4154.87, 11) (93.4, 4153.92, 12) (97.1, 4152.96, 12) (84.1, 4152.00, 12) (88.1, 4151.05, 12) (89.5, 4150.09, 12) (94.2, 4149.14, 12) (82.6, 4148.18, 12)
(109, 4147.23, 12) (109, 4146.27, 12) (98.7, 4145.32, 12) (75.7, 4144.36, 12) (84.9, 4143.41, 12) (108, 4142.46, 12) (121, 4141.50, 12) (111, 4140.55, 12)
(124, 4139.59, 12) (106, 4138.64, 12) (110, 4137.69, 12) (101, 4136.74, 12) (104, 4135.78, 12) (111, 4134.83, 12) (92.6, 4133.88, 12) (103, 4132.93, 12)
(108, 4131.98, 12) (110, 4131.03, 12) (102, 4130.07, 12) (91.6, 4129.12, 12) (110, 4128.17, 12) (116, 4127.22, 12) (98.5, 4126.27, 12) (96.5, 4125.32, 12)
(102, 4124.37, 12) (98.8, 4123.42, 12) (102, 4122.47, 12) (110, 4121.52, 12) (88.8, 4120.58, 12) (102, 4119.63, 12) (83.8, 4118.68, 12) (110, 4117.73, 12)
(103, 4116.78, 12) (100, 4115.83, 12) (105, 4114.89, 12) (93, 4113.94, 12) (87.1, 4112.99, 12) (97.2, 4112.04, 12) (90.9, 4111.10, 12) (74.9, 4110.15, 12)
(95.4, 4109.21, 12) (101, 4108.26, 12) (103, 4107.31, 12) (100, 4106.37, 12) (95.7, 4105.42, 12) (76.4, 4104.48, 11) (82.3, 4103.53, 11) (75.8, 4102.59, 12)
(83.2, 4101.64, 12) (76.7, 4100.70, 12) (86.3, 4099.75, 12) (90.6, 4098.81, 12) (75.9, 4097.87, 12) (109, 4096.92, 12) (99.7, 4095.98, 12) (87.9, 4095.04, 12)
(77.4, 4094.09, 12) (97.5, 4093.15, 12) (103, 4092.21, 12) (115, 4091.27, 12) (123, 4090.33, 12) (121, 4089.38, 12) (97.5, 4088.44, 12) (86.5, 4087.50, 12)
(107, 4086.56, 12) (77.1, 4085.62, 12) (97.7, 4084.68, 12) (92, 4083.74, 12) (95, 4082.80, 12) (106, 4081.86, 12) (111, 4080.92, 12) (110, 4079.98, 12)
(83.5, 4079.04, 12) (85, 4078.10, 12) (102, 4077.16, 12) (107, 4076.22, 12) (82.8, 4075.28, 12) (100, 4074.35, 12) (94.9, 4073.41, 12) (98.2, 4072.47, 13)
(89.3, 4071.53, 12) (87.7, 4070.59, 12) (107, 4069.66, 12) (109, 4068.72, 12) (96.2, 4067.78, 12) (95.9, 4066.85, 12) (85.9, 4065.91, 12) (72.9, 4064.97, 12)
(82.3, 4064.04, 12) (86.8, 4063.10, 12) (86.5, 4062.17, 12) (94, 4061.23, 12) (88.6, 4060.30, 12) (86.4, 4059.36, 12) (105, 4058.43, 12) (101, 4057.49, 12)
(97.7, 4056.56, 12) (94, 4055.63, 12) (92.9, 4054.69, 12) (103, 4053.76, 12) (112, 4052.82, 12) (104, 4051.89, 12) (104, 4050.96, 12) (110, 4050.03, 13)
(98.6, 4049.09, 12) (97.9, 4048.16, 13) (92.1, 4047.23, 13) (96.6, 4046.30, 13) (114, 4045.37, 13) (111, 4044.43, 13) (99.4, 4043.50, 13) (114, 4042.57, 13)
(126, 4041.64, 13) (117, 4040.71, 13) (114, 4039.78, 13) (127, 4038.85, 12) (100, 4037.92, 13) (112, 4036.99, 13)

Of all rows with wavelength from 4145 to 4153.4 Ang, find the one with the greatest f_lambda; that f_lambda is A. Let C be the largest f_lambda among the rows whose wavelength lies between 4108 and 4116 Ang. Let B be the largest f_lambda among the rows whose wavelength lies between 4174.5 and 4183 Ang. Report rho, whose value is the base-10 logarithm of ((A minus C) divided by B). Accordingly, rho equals -1.42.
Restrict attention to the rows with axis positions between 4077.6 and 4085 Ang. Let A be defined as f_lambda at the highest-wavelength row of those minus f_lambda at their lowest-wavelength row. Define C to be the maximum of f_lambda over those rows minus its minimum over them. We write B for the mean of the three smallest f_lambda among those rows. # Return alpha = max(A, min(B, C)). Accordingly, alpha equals 27.5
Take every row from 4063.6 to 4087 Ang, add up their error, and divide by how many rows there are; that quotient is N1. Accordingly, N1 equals 12.04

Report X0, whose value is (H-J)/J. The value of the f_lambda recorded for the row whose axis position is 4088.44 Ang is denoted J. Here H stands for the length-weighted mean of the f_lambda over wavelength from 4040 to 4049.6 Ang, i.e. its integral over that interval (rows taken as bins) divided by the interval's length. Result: 0.10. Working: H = 107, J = 97.5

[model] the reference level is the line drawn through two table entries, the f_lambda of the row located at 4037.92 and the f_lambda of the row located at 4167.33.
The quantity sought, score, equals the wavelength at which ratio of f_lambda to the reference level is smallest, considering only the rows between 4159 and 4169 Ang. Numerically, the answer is 4166.37 Ang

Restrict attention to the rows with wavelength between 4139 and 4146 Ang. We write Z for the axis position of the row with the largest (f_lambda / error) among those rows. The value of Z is 4139.59 Ang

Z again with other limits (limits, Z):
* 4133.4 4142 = 4139.59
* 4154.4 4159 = 4158.70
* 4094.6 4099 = 4096.92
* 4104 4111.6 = 4107.31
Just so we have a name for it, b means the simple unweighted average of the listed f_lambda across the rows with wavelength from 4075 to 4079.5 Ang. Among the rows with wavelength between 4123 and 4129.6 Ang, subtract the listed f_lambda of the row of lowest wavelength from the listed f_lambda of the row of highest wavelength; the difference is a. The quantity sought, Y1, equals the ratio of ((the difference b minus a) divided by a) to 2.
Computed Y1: -7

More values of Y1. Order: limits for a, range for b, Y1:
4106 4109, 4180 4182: 46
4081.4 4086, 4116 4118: -2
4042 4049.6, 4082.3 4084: -4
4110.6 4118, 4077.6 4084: 2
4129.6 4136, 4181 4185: 22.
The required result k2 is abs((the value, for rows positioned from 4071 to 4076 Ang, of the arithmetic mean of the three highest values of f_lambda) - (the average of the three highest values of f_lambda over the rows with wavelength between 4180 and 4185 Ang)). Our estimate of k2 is 6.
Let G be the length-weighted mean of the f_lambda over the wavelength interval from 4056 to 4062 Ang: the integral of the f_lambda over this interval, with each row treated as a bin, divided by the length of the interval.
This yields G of 95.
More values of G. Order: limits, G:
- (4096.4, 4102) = 87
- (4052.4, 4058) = 100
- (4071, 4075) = 95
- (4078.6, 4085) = 99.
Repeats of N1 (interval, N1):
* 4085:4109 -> 11.92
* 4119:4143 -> 12.00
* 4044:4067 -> 12.24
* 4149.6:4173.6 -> 11.72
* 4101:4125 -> 11.92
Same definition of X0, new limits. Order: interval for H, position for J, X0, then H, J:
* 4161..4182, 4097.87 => 0.27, 96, 75.9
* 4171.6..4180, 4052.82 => -0.17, 92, 112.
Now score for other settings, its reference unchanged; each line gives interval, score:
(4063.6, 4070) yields 4064.97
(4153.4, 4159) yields 4155.83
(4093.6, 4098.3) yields 4097.87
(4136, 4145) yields 4144.36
